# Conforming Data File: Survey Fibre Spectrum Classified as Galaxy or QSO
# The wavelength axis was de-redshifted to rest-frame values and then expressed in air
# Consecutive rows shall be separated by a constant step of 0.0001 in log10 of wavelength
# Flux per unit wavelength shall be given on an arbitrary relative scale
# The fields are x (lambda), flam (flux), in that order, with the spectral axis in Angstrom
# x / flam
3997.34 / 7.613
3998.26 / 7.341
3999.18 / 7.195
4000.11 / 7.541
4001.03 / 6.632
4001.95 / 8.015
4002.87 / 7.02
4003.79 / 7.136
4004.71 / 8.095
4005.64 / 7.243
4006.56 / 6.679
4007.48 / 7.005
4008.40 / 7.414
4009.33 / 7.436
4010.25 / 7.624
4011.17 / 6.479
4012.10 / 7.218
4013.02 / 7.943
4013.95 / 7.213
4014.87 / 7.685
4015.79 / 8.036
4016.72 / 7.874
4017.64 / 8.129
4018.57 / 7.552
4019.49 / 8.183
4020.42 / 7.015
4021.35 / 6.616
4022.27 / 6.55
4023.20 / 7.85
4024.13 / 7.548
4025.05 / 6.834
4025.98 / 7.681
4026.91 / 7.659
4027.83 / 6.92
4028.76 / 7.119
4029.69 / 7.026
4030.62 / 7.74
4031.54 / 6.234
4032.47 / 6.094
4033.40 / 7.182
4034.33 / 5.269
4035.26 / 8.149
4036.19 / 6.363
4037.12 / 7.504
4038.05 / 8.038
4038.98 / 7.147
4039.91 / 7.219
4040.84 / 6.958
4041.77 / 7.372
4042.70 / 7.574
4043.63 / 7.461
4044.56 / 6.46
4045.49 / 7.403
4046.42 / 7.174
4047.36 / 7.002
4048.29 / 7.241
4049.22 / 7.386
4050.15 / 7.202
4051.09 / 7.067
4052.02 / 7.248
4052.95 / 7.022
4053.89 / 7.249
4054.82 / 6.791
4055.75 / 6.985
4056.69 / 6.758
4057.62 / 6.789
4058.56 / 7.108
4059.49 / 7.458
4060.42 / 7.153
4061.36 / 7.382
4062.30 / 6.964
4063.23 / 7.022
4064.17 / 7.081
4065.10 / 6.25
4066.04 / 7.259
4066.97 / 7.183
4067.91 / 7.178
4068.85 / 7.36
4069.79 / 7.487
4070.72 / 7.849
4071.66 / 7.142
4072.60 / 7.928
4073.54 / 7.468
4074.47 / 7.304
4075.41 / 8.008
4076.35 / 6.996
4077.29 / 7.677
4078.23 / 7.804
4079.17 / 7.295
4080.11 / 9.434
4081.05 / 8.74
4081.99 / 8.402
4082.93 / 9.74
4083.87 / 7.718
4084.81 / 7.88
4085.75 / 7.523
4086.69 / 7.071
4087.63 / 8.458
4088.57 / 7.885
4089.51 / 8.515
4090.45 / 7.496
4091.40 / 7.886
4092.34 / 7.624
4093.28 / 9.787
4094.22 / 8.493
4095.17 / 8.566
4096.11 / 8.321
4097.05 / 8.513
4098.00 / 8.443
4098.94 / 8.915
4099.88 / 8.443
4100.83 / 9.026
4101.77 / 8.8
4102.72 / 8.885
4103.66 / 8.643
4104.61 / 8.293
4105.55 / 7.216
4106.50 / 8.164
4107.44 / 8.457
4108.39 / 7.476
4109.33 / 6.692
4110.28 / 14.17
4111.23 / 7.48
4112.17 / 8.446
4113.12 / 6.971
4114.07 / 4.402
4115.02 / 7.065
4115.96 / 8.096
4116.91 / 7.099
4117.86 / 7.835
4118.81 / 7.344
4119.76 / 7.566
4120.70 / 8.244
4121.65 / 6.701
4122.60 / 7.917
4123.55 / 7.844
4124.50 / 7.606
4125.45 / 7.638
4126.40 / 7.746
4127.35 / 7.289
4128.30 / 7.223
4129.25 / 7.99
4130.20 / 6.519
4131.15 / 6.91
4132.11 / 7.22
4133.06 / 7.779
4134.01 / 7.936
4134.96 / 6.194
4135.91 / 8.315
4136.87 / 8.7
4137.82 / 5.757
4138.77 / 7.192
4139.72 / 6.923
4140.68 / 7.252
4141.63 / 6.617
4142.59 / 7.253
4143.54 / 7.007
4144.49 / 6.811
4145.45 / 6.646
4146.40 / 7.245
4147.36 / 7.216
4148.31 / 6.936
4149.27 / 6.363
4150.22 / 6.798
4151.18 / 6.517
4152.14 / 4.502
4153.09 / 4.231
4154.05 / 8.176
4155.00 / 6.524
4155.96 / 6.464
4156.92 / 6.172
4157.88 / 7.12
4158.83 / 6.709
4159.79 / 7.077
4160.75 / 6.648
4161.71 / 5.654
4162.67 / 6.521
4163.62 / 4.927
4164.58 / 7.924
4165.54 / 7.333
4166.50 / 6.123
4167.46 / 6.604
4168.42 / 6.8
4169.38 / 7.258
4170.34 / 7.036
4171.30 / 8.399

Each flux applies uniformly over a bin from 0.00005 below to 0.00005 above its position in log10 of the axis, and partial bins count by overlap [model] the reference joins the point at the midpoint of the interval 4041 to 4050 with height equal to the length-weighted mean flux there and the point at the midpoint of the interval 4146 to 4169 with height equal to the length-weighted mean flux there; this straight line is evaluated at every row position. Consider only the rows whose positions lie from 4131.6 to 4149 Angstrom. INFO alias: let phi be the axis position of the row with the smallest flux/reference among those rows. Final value 4137.82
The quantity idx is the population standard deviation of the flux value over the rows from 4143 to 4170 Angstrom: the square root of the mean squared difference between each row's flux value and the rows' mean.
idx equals 0.9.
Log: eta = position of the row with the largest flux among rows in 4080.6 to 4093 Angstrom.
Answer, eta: 4082.93 Angstrom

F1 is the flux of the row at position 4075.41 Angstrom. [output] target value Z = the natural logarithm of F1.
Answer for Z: 2.08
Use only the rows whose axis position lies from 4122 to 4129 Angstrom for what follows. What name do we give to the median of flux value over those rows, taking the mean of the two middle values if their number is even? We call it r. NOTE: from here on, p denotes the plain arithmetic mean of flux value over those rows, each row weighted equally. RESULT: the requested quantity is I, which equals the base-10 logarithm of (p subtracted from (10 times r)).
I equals 1.84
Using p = 7.6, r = 7.6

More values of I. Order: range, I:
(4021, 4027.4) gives 1.83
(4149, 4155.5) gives 1.77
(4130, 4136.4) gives 1.81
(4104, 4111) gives 1.86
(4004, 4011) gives 1.82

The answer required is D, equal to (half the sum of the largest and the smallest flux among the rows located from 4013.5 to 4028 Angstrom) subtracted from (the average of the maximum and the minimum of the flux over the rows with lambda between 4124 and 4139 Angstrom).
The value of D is -0.1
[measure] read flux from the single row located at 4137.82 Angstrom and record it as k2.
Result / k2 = 5.757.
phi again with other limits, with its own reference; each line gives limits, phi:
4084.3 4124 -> 4114.07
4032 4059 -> 4034.33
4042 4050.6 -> 4044.56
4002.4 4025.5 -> 4011.17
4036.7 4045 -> 4044.56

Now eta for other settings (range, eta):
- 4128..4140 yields 4136.87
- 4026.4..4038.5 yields 4035.26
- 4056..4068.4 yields 4059.49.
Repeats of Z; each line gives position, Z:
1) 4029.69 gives 1.95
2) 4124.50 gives 2.03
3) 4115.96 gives 2.09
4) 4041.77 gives 2.00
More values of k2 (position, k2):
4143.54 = 7.007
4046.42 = 7.174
